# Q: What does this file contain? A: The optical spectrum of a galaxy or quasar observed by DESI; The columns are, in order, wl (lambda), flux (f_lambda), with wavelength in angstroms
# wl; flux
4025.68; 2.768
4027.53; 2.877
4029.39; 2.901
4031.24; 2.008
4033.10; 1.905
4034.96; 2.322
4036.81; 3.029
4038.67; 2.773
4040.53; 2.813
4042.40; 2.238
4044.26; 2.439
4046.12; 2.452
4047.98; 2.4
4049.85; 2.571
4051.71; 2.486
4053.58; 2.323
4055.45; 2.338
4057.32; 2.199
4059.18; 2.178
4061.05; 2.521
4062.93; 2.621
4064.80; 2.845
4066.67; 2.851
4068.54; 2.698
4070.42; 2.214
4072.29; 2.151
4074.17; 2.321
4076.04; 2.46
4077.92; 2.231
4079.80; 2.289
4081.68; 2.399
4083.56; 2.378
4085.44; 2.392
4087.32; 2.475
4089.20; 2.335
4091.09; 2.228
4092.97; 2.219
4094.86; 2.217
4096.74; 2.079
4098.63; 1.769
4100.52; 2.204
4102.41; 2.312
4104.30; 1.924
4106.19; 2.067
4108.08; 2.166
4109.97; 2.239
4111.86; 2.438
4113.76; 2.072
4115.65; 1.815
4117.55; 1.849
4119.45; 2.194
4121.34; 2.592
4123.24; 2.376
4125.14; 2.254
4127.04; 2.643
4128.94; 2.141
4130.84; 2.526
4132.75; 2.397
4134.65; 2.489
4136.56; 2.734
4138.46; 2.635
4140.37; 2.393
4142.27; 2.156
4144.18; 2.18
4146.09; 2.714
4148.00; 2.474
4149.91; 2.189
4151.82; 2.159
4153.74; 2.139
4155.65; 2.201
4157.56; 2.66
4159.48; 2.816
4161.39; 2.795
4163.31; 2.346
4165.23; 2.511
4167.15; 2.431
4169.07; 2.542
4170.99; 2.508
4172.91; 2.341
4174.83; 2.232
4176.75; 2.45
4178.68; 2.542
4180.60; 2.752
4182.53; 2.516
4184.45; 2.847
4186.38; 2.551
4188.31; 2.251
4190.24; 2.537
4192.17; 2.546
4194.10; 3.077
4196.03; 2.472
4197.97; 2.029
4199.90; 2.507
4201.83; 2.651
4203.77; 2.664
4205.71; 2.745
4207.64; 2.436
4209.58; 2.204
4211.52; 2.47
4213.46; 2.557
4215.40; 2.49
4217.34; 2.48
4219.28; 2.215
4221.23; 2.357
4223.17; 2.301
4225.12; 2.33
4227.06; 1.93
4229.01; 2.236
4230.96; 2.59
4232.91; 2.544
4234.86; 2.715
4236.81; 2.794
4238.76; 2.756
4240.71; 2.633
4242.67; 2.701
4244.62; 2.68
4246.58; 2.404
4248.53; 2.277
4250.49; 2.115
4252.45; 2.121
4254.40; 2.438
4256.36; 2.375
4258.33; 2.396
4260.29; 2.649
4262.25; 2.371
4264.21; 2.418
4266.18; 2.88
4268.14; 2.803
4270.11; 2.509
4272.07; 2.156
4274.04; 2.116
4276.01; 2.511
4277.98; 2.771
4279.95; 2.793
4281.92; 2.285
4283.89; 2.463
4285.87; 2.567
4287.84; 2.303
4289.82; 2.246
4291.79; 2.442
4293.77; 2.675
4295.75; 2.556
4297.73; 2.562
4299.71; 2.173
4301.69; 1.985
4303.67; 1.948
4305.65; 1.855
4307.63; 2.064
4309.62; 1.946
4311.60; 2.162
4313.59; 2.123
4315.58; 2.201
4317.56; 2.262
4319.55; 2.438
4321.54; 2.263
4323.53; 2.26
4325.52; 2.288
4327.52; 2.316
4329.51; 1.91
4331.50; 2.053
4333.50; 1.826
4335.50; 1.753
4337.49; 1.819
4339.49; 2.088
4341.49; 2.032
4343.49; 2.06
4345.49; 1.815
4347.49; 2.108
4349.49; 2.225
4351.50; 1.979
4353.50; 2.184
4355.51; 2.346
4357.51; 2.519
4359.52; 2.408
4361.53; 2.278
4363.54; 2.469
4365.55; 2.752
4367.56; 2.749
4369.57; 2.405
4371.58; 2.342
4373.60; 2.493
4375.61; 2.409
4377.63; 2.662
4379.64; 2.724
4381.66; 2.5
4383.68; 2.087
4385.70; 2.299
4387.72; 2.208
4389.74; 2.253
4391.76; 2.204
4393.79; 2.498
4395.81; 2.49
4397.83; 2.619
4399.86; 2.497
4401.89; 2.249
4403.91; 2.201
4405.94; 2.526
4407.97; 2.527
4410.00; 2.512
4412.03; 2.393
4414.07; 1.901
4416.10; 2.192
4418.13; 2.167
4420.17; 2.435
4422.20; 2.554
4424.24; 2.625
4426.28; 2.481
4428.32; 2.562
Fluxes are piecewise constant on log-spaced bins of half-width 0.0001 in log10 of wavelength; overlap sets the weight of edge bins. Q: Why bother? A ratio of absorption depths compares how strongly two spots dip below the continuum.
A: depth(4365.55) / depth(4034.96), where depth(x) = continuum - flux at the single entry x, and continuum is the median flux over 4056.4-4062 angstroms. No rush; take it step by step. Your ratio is 4.5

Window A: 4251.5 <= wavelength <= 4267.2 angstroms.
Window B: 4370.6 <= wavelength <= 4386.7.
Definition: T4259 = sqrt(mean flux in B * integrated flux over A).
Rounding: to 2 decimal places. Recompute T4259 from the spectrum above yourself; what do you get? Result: 9.70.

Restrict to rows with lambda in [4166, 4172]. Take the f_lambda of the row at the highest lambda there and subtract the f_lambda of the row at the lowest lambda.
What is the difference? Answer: 0.08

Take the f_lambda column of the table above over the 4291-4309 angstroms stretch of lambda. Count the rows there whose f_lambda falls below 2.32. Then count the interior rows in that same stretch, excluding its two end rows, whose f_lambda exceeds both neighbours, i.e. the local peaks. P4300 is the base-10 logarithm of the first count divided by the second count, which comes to 0.4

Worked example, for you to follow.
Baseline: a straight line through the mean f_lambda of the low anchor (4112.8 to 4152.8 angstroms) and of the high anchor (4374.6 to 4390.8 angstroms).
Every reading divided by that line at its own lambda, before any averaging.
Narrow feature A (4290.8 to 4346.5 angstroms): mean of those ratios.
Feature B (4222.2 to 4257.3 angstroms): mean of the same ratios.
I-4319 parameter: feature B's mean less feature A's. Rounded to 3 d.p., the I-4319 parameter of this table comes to 0.136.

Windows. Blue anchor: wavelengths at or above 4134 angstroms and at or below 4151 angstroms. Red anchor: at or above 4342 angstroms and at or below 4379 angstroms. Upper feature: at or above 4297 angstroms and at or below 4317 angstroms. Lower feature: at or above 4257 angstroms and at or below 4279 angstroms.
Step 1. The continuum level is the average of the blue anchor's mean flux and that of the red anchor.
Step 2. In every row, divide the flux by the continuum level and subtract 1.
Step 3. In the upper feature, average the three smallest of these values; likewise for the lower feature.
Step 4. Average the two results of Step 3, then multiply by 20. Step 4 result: -2.7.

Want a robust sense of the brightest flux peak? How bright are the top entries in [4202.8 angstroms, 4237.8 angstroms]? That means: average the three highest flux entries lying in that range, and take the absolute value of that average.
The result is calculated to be 2.75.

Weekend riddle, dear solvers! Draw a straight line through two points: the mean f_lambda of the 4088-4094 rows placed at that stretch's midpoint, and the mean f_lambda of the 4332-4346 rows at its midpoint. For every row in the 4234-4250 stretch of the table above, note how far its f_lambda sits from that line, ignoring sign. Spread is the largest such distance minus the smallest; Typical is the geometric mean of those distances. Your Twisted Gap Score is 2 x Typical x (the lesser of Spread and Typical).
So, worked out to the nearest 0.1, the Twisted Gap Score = 0.5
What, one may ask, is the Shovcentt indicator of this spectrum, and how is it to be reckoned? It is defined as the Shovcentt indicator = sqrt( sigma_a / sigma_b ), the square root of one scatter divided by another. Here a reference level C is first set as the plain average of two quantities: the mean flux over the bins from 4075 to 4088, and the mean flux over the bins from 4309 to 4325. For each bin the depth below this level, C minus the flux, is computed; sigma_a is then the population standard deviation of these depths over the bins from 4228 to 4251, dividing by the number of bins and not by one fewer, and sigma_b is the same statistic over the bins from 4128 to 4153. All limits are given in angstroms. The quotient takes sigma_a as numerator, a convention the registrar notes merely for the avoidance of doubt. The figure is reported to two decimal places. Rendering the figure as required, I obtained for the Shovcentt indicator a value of 1.01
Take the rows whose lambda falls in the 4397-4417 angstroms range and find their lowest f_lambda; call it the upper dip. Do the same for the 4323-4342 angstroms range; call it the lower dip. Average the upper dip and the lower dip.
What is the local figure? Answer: 1.83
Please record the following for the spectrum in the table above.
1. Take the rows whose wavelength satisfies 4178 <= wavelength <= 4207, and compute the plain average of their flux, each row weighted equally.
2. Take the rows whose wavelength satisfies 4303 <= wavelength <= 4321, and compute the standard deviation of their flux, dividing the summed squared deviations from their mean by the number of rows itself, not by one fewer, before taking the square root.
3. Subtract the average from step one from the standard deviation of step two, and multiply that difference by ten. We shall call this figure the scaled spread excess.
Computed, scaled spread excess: -24.1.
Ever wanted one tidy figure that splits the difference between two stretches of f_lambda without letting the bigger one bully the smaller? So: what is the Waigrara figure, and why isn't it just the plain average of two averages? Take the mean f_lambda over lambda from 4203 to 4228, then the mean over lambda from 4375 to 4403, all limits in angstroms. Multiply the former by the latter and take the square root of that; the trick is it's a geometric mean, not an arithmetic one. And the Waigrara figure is 2.40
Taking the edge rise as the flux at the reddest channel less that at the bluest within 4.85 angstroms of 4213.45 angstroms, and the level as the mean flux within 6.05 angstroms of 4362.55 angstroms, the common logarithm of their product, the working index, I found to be -0.2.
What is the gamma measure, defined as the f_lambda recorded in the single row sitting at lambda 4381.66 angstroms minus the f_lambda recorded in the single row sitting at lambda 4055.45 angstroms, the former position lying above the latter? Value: 0.2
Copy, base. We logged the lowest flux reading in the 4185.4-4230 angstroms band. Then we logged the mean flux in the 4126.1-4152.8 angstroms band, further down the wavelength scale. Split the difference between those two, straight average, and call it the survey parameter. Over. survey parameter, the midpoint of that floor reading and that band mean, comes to 2.17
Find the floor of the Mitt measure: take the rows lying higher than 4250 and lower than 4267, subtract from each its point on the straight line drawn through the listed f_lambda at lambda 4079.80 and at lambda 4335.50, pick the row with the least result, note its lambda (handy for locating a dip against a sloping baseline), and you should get 4250.49 angstroms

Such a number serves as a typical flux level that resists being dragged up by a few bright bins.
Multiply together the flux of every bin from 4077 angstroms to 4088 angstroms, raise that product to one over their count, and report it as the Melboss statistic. 2.36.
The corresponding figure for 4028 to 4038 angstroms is 2.39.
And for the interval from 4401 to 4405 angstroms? 2.22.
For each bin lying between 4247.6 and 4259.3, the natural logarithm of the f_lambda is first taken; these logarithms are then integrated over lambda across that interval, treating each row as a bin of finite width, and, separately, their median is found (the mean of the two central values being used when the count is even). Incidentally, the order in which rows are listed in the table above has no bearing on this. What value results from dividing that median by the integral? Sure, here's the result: 0.087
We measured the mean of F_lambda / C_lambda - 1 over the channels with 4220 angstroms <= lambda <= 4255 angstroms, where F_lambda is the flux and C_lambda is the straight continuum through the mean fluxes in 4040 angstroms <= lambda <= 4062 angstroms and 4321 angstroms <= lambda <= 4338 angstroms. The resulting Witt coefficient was 0.123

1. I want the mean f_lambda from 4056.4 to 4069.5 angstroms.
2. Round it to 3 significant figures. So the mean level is 2.56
